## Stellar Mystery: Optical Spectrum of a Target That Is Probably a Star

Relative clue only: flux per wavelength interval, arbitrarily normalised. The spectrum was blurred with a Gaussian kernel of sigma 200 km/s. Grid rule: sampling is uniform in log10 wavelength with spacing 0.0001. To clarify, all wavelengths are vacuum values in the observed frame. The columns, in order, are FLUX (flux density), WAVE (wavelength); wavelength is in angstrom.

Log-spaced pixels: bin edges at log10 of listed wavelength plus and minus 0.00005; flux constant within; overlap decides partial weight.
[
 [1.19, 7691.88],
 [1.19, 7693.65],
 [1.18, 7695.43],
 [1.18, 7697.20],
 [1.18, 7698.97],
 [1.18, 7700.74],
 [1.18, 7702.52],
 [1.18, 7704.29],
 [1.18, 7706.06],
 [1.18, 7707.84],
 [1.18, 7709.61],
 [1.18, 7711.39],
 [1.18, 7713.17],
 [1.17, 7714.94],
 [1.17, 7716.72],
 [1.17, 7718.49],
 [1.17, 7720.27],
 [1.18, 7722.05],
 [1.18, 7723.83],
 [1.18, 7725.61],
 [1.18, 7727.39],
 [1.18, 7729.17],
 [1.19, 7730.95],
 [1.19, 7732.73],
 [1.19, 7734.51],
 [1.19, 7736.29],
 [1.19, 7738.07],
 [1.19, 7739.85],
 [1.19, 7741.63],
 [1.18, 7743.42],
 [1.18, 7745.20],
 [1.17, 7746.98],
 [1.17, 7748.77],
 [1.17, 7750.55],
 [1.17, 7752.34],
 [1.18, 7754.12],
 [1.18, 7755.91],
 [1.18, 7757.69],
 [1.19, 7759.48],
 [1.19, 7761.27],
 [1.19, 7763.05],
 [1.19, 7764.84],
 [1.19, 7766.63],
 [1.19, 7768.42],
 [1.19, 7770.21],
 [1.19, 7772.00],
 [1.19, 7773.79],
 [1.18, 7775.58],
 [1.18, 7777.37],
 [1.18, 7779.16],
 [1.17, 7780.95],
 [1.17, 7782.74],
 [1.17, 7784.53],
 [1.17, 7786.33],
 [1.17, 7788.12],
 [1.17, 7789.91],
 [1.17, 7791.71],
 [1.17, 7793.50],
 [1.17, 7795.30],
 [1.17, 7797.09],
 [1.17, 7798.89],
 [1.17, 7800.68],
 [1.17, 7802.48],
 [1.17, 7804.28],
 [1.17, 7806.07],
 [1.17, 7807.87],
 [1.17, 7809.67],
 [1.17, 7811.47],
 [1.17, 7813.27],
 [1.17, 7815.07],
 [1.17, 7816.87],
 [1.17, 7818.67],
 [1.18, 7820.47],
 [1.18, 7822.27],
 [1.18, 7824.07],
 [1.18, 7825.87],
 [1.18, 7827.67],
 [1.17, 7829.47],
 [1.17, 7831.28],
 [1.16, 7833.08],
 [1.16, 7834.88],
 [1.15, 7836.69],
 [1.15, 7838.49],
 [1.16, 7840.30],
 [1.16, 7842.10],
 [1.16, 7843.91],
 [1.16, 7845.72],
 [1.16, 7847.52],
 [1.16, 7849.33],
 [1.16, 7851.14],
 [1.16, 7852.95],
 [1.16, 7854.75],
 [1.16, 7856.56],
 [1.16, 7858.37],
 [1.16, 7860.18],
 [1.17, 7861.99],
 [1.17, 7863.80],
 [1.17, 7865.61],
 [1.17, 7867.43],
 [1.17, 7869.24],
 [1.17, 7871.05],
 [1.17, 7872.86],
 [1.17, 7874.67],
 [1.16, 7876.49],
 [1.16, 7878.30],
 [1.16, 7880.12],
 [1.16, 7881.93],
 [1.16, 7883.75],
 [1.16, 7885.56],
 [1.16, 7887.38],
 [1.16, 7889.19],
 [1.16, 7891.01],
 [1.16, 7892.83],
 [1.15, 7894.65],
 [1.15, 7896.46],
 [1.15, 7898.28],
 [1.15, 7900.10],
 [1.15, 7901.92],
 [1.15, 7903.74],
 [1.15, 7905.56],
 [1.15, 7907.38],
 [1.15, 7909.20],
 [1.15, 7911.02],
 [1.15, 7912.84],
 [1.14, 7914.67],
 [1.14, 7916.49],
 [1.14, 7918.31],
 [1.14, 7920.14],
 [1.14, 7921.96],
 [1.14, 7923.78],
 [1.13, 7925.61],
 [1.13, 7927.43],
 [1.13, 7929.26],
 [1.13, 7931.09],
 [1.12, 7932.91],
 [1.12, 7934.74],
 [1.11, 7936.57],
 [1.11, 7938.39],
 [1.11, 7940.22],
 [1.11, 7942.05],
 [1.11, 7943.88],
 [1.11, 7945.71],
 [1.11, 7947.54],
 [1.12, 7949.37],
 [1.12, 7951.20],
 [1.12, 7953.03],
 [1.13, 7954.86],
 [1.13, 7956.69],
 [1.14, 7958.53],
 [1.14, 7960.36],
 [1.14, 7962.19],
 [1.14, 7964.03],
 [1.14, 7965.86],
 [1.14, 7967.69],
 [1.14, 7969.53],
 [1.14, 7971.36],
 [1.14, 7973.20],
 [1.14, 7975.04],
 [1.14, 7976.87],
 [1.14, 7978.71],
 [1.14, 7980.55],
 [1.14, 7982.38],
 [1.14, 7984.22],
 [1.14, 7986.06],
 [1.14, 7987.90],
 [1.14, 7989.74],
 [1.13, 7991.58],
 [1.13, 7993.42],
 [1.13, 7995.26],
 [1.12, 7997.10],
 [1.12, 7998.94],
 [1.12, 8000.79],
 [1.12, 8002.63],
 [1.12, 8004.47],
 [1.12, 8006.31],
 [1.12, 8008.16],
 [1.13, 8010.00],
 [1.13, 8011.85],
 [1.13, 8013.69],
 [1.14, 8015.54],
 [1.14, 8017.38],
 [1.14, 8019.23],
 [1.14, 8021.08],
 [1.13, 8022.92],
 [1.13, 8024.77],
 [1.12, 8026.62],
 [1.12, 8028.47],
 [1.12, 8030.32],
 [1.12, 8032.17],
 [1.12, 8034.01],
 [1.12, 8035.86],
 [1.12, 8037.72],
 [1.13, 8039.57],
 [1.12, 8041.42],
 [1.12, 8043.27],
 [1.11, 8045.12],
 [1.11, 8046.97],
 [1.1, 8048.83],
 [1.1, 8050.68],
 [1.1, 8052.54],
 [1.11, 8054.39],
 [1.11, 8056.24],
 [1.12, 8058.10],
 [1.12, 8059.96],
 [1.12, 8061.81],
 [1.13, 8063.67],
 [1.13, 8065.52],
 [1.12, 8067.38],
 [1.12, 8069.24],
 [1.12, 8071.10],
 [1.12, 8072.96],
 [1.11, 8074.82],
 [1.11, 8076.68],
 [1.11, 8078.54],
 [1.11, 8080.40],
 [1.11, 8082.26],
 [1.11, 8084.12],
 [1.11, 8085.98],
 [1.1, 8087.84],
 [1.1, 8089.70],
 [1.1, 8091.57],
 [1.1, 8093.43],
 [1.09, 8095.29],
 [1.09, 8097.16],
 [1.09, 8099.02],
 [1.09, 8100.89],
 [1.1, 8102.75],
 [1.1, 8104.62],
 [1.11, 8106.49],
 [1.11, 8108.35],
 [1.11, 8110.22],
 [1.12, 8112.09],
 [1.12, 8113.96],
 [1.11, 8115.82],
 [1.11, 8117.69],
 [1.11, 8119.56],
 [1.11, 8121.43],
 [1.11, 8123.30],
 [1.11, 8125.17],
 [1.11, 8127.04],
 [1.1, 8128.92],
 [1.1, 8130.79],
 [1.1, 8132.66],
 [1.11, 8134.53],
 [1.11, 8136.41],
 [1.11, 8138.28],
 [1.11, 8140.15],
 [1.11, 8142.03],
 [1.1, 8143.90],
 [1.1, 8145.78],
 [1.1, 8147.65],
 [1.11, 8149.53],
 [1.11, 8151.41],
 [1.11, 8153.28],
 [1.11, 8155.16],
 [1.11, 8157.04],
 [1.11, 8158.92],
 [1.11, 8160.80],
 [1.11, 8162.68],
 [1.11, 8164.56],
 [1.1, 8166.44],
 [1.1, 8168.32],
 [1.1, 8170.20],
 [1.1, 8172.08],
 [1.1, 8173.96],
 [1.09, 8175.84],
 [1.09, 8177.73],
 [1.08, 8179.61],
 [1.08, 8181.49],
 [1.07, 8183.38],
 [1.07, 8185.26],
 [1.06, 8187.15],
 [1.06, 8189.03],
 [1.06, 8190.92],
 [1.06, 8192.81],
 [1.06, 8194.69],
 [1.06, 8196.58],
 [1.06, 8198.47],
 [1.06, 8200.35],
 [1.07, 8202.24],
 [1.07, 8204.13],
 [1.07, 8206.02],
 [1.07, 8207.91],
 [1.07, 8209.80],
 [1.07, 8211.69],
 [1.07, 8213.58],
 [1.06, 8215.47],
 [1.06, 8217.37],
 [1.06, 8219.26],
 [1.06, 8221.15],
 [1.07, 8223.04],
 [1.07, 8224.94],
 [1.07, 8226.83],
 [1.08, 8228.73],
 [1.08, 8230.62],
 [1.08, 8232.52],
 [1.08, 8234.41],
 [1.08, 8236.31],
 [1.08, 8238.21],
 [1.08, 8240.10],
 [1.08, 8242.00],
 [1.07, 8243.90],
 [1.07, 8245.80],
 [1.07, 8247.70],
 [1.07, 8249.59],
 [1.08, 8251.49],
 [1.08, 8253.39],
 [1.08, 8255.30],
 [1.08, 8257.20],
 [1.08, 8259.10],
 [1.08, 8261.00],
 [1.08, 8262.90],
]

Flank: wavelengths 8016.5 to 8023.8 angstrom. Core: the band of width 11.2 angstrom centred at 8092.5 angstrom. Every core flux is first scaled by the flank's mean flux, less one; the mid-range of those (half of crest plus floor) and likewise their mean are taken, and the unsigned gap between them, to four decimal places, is 0.0015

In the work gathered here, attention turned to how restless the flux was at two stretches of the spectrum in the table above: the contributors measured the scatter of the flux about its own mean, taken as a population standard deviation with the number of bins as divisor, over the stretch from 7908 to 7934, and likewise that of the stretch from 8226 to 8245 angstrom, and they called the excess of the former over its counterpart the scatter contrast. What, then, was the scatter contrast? 0.0046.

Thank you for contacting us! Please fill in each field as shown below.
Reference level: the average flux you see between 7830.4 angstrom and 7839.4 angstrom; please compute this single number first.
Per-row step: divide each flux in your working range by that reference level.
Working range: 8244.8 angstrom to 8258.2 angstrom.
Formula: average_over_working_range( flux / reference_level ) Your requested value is 0.93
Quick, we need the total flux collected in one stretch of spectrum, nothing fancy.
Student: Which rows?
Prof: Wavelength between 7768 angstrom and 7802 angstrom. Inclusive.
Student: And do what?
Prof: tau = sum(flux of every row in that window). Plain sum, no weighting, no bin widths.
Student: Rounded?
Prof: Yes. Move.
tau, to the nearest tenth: 22.3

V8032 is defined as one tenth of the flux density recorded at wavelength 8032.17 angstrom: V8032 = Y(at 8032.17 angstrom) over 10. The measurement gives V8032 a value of 0.112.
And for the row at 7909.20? 0.115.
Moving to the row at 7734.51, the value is 0.119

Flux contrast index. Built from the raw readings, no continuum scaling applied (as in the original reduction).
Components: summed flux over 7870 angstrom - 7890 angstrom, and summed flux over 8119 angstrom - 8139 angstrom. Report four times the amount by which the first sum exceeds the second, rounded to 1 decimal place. 2.4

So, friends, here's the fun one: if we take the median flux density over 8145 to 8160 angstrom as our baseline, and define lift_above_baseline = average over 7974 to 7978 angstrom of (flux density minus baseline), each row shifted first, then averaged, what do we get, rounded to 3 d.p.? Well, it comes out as 0.030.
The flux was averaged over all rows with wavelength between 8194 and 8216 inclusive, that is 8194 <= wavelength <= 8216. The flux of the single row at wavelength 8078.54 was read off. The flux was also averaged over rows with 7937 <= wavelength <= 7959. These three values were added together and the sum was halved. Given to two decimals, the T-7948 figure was 1.65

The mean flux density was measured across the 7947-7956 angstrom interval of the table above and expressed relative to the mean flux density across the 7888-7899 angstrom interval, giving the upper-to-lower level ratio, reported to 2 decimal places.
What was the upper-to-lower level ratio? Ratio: 0.97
